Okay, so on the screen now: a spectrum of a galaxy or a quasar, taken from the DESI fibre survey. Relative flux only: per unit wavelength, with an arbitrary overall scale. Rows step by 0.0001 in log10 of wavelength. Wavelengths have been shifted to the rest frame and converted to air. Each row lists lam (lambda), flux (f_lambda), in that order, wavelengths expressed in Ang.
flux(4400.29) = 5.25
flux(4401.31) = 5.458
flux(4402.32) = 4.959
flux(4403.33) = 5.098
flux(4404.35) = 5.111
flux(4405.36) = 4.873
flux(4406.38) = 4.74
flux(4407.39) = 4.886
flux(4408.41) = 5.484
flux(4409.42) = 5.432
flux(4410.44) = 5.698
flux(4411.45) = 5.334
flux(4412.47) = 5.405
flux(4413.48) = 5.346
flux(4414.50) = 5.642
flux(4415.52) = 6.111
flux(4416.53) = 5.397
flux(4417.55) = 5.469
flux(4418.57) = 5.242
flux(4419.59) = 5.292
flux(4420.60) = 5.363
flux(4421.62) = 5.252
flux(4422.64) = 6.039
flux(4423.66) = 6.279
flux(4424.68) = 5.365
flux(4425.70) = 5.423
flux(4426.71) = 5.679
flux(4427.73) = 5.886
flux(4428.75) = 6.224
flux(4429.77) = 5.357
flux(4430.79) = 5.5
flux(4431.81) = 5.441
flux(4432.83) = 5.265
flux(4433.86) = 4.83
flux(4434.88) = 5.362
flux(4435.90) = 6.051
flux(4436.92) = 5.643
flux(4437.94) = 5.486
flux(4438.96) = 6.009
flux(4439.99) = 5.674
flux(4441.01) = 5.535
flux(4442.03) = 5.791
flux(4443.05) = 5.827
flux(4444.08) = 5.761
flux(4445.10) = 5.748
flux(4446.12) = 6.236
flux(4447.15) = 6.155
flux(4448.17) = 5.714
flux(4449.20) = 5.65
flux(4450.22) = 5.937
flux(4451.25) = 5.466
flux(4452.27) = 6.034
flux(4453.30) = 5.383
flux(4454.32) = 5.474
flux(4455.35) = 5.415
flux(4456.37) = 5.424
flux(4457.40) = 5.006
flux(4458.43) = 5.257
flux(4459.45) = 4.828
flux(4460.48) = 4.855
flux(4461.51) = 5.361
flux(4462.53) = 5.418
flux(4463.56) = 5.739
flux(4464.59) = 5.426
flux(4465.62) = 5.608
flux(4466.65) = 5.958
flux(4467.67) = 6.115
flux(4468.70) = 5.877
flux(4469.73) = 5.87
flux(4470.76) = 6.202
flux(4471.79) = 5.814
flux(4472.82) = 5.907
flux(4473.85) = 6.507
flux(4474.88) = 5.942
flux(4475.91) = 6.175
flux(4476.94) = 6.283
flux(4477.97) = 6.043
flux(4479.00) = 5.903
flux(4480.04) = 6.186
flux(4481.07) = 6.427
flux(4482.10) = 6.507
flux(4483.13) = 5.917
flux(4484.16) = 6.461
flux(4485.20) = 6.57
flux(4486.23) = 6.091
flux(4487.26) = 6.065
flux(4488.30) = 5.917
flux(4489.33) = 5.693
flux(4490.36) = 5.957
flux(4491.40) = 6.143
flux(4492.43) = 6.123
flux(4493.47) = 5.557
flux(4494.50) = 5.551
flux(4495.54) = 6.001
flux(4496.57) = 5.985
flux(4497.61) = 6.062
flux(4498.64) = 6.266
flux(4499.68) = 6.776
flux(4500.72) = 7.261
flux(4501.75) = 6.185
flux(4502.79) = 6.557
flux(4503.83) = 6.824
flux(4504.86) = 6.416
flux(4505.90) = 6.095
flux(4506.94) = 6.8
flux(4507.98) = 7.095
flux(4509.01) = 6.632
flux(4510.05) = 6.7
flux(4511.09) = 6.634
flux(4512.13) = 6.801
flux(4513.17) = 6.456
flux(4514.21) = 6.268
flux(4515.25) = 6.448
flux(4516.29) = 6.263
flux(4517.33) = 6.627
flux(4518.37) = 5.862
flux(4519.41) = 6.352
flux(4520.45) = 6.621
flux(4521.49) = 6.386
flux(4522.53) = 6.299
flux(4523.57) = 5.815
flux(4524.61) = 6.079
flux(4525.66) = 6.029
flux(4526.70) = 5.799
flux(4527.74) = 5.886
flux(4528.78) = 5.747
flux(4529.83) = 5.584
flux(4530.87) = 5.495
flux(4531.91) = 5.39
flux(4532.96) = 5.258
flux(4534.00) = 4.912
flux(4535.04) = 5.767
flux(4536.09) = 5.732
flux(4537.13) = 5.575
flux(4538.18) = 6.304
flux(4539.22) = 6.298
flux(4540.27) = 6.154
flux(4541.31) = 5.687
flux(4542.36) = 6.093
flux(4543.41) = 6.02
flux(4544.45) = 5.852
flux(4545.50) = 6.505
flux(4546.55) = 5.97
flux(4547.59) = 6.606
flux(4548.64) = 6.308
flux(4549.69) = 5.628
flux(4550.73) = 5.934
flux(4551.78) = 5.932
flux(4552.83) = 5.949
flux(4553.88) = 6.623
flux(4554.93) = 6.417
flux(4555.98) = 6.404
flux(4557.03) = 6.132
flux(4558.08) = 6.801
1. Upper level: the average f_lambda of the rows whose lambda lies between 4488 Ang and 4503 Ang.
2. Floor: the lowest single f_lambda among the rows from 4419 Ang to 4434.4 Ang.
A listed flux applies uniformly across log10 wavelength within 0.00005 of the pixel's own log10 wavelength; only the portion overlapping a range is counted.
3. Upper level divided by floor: 1.27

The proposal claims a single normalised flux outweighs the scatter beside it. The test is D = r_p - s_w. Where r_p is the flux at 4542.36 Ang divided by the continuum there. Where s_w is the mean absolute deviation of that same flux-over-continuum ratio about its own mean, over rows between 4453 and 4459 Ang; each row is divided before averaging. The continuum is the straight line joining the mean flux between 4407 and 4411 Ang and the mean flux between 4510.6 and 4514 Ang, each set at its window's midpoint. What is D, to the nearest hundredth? 0.85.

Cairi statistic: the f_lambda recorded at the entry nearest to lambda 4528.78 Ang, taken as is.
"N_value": 5.747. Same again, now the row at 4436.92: 5.643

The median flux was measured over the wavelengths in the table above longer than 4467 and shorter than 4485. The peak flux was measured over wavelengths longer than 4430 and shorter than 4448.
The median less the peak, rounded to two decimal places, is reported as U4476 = -0.12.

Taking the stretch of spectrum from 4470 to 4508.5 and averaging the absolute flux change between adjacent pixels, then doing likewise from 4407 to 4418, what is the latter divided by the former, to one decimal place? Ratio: 0.9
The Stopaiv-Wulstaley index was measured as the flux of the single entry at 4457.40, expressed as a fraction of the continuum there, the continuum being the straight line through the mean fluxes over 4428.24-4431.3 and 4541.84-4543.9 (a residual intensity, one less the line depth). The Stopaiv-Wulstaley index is 0.87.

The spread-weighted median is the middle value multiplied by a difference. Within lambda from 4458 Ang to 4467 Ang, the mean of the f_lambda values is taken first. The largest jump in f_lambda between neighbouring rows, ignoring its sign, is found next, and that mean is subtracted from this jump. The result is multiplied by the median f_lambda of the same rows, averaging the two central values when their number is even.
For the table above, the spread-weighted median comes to -26.4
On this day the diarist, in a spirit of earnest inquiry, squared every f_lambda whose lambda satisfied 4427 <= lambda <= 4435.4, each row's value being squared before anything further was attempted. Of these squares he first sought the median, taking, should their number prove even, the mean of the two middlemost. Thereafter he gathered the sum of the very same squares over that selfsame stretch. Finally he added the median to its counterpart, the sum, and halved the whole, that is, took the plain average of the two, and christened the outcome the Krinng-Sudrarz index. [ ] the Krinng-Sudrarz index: 135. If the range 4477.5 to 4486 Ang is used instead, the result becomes 176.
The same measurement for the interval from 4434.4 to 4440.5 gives 114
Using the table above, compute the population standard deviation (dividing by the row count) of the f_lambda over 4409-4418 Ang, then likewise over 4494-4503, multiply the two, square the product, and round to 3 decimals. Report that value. 0.012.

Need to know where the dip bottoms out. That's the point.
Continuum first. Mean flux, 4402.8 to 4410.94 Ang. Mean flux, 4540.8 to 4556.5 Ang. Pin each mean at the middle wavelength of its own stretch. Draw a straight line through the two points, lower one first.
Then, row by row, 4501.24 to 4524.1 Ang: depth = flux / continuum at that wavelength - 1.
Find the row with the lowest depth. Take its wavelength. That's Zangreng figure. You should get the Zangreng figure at 4523.57 Ang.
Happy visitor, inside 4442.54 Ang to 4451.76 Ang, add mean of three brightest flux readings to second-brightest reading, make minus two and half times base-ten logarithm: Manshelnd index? -2.72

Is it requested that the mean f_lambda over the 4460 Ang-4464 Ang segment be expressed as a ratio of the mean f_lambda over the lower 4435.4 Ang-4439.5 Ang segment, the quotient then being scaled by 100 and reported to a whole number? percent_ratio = 92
